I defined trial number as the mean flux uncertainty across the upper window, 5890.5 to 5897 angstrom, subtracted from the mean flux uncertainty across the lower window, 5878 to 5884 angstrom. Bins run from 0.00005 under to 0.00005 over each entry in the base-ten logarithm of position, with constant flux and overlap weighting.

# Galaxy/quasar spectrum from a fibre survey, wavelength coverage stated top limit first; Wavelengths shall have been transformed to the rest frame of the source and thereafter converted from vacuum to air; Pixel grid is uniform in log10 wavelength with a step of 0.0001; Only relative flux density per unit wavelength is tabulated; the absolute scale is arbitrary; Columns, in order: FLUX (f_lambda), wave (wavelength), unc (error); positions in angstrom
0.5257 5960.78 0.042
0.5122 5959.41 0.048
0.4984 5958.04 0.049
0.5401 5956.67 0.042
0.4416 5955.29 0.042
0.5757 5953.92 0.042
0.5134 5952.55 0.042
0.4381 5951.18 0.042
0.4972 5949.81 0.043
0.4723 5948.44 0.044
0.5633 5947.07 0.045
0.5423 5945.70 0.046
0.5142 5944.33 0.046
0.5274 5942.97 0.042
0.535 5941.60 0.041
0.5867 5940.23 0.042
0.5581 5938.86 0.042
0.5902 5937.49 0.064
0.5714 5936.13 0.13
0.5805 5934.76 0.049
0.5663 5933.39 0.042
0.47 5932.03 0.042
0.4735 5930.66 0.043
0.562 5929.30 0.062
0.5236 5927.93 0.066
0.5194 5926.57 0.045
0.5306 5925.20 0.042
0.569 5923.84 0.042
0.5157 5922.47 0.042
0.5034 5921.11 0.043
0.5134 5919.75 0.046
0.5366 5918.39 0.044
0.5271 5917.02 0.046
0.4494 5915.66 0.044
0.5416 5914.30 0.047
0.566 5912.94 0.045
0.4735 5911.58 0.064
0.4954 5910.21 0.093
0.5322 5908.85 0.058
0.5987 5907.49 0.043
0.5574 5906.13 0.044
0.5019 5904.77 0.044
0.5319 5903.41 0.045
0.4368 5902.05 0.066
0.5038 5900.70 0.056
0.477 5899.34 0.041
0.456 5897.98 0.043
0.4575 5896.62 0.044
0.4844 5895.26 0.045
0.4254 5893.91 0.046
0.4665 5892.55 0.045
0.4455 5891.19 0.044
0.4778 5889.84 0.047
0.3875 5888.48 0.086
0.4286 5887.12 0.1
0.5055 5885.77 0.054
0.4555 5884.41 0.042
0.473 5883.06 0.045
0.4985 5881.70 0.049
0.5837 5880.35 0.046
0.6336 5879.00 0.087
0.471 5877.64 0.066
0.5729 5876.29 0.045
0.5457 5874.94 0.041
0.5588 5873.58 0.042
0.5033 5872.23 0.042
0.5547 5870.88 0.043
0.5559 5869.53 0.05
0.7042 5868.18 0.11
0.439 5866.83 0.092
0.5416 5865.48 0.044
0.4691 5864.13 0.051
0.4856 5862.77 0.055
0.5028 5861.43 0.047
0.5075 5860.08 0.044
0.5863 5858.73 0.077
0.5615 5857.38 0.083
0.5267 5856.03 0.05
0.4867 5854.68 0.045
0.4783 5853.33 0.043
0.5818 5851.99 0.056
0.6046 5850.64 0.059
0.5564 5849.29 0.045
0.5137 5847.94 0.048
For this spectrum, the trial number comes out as 0.012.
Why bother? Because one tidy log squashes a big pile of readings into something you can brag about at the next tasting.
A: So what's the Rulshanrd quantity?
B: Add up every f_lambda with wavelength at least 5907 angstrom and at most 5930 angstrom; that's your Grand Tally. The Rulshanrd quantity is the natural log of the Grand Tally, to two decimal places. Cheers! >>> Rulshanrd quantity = 2.19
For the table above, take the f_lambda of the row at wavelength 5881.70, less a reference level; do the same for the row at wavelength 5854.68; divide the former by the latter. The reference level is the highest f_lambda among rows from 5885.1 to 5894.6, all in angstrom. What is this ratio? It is 0.4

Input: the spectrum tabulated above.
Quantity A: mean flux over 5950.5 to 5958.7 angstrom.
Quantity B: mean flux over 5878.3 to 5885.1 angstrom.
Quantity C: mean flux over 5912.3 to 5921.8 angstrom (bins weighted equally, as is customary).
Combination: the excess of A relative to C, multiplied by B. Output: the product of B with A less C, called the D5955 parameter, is -0.010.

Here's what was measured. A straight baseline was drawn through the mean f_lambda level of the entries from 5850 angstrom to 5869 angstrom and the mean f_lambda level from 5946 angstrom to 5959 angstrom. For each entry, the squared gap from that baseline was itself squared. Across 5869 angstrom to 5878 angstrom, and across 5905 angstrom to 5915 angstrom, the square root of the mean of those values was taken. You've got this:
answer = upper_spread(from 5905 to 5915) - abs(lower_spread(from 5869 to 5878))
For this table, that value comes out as 0.0012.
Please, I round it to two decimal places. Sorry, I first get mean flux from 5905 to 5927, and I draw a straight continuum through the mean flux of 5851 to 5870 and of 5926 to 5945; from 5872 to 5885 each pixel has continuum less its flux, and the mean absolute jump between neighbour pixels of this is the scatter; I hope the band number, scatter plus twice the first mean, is 1.11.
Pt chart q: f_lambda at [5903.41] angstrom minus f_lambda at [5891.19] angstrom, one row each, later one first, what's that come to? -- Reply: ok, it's 0.086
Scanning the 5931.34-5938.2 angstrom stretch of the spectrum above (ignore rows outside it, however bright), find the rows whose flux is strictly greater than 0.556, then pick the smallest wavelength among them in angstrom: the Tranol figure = 5933.39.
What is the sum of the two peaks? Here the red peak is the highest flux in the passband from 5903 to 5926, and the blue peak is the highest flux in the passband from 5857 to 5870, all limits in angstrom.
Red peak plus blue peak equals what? 1.30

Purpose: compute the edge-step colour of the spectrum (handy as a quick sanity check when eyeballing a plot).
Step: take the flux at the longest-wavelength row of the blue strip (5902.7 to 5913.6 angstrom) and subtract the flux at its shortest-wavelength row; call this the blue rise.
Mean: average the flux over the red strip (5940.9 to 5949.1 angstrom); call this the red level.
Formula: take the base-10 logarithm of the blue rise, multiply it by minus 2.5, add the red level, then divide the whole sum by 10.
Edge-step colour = 0.42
